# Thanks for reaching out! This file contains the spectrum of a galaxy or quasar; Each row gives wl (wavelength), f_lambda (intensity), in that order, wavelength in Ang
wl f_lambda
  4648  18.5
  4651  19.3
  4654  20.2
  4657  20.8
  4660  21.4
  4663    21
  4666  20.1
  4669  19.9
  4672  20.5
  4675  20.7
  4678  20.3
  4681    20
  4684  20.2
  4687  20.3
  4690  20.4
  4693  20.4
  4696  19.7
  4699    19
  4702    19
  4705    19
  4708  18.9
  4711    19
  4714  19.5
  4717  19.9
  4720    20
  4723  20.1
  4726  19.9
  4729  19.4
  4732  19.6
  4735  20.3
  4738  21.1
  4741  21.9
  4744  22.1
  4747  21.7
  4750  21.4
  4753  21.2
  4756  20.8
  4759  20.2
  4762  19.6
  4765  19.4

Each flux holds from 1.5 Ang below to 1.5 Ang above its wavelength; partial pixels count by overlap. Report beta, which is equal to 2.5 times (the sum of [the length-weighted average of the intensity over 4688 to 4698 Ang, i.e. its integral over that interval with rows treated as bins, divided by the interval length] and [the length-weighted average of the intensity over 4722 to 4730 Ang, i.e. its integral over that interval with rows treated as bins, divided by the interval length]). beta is 100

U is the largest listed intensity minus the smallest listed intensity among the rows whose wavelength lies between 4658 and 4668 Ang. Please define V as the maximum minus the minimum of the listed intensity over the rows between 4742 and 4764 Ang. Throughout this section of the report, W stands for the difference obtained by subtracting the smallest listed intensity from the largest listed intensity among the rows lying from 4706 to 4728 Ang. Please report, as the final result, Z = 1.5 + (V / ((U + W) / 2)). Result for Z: 3.5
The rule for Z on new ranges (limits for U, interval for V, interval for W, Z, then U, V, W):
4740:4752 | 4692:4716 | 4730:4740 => 2.9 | 0.7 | 1.50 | 1.5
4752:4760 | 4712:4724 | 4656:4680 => 2.0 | 1.0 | 0.60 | 1.5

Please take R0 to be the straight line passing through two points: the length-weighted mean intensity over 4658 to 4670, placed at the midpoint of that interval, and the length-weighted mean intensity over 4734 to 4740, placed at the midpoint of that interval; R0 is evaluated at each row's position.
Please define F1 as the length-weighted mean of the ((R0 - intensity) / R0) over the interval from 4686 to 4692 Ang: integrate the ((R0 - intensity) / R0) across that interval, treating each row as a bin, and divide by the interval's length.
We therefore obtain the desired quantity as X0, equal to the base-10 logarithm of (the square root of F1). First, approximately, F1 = 0.017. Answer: -0.89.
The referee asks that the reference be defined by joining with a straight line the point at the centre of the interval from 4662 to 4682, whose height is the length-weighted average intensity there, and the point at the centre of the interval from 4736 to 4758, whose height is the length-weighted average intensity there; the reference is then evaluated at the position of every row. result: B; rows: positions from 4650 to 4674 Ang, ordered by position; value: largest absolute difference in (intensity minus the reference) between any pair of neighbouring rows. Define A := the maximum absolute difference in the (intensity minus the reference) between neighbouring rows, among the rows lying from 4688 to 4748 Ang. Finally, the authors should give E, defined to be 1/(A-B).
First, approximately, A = 0.76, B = 0.94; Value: -5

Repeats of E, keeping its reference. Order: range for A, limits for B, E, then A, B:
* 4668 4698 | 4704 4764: -63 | 0.74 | 0.76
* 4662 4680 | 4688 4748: 5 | 0.94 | 0.76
